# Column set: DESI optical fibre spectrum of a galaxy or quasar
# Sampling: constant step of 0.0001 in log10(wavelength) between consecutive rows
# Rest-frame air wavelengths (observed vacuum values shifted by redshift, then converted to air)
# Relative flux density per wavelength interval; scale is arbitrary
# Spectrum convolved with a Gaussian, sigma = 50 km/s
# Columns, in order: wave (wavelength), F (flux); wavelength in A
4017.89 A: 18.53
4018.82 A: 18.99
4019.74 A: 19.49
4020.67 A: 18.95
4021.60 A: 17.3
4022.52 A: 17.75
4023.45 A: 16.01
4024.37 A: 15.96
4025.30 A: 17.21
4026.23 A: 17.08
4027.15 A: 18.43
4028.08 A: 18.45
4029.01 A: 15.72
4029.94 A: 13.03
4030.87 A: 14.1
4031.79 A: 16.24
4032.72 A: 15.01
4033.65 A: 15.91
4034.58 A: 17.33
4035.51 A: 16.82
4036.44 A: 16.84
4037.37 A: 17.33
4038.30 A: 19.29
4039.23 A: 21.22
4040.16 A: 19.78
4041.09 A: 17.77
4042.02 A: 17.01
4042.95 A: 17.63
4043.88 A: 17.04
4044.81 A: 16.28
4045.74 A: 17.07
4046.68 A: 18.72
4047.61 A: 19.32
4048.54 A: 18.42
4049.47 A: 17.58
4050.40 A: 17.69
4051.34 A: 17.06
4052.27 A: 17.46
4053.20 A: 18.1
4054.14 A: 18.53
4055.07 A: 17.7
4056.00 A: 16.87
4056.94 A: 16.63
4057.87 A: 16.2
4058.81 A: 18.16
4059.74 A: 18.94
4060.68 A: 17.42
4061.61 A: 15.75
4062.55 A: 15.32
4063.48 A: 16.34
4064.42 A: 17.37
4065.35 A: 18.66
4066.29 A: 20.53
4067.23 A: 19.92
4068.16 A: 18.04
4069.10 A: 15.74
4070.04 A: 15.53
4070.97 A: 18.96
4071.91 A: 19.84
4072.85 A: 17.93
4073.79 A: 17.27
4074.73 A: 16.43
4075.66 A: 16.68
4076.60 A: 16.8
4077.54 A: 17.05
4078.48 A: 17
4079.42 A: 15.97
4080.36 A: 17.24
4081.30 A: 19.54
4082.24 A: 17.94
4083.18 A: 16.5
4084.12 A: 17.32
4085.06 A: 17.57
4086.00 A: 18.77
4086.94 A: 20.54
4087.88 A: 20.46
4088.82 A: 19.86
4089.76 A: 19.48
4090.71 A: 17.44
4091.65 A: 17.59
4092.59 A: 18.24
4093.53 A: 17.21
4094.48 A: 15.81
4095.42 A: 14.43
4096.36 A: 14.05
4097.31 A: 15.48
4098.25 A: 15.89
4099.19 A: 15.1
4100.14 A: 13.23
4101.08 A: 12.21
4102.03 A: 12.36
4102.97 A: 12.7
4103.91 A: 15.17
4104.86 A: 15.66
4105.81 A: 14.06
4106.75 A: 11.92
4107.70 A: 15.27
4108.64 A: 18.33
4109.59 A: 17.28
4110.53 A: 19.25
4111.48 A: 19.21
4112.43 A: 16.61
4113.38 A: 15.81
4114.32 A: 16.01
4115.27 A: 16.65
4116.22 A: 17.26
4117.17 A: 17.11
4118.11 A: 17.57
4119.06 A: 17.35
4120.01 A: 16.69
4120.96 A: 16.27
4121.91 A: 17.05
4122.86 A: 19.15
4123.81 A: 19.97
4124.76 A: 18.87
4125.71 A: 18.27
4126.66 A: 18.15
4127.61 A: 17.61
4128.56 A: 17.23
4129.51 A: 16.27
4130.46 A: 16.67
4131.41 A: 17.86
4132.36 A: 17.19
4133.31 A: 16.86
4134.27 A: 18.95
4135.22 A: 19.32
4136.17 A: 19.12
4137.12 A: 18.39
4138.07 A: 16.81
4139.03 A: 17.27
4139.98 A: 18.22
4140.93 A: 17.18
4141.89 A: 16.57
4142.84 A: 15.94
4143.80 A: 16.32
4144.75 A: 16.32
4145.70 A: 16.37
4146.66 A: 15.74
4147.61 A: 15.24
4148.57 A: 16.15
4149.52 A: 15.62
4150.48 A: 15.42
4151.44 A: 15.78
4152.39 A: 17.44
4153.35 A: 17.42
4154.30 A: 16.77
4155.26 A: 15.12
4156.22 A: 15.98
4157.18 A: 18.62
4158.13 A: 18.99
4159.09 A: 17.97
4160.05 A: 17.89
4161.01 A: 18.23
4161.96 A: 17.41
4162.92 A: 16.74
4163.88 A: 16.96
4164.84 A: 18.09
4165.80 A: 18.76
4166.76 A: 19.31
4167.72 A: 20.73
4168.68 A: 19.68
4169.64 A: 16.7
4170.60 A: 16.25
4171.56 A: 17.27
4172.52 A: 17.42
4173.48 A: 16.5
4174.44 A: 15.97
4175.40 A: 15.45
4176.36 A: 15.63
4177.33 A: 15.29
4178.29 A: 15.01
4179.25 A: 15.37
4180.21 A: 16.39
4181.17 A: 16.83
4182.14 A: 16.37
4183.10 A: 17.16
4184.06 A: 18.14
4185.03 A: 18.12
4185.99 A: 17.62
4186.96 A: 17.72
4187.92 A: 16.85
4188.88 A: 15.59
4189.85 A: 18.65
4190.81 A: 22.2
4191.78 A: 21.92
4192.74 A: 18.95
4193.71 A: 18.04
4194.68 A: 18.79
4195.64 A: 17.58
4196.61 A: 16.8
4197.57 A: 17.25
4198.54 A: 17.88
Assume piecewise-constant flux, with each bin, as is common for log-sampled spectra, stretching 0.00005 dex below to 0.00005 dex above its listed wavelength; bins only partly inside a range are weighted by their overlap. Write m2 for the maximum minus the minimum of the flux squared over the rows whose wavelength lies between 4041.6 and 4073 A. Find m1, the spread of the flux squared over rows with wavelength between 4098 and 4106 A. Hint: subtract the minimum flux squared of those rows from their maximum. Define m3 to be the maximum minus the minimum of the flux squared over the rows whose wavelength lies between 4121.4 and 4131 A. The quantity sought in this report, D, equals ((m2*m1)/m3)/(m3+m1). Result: 0.61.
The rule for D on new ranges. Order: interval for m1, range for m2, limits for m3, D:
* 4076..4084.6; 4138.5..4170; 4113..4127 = 0.62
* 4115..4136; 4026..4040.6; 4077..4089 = 0.75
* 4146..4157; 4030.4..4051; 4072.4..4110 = 0.19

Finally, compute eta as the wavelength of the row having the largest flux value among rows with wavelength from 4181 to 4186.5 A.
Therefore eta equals 4184.06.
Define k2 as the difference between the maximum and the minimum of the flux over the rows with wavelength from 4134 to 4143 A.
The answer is 3.4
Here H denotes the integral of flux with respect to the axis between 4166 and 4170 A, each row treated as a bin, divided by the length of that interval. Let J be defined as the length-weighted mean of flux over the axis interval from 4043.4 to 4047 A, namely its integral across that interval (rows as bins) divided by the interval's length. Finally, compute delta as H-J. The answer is 1.9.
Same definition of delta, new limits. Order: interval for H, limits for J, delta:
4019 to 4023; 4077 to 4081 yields 1.5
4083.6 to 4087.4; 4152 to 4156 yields 1.9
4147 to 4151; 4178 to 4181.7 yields -0.4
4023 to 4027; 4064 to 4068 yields -2.3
